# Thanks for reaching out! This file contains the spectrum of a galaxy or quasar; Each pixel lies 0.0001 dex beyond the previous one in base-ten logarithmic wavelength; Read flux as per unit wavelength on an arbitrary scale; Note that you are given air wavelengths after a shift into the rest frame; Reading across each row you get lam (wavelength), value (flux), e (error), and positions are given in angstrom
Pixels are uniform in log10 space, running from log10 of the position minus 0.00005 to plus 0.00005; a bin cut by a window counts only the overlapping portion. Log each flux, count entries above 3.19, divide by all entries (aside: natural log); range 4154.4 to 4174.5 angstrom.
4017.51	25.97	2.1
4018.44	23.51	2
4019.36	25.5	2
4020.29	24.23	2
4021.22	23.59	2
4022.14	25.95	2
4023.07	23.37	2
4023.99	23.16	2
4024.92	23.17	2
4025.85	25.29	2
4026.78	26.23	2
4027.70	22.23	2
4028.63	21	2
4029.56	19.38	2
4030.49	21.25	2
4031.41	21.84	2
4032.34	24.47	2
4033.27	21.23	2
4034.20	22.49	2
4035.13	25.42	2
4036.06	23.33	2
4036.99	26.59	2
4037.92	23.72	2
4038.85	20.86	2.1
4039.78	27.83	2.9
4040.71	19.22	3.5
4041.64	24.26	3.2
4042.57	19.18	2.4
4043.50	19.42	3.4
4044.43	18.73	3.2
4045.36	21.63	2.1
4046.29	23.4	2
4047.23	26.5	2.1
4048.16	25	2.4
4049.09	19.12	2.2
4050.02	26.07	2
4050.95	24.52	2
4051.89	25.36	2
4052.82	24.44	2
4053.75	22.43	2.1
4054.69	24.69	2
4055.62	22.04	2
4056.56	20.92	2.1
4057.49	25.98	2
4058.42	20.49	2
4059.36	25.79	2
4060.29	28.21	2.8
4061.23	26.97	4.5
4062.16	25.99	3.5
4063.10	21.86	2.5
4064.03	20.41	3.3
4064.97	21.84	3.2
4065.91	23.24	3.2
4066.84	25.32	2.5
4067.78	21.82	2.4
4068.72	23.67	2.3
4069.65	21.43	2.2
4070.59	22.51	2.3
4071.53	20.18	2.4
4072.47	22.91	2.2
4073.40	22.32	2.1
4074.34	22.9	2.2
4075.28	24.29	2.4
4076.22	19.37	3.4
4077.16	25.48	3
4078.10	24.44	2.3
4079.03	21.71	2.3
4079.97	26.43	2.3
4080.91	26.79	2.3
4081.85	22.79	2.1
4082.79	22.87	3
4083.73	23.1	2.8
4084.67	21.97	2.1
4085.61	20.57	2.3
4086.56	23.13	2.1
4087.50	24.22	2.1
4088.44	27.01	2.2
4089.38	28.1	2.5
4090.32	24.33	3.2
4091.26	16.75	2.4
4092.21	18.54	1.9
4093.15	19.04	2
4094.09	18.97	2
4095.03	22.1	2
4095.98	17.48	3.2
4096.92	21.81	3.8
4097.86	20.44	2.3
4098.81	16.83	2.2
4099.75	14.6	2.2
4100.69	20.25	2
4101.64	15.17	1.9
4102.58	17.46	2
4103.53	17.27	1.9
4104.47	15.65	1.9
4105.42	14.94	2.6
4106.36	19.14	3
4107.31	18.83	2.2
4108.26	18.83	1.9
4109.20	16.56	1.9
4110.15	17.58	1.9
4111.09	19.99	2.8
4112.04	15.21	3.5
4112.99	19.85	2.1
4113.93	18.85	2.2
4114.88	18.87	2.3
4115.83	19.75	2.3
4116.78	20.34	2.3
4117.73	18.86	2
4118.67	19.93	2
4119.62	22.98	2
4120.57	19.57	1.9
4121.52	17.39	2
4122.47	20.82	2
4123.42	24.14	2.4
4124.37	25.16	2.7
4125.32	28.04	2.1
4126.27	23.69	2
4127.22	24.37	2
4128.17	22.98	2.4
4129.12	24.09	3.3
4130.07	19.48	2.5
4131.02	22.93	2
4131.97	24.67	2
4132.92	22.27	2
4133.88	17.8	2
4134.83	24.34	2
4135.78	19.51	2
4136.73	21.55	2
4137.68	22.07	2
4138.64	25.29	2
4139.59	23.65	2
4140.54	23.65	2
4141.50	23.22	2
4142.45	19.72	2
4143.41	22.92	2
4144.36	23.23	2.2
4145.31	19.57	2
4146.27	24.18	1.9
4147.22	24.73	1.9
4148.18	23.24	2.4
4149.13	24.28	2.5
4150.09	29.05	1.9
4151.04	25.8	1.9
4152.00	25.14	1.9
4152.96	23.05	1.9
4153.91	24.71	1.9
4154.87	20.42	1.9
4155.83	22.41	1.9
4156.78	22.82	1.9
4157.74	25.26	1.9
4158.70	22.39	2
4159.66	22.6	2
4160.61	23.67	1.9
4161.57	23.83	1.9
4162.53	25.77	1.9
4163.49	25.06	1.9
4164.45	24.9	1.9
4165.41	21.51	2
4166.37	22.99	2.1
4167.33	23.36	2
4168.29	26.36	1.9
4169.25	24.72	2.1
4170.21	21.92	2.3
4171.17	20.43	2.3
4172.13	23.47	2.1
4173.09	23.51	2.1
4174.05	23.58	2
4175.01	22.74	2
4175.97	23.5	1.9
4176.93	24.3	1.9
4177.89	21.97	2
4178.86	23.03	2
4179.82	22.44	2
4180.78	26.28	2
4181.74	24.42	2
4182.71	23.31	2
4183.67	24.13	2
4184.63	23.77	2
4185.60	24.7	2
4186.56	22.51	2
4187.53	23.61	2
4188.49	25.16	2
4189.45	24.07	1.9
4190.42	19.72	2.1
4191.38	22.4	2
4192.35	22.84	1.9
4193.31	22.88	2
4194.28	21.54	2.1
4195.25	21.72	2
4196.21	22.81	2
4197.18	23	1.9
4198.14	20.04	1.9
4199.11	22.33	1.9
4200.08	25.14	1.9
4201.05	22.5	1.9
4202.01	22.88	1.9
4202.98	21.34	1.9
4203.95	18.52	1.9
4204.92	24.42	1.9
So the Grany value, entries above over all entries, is 0.29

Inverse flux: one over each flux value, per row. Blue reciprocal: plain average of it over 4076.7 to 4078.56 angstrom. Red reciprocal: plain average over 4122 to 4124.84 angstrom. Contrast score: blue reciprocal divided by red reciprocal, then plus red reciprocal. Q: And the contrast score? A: 0.974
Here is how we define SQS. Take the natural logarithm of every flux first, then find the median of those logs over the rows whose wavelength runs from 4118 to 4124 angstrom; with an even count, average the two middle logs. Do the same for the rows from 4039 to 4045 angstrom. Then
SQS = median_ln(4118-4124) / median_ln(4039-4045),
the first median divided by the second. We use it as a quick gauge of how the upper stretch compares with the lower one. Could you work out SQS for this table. 1.02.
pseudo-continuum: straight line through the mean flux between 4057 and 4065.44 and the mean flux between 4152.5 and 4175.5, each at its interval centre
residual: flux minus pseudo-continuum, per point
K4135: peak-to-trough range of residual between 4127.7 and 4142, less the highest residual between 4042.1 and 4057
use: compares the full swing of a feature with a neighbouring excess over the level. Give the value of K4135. 5.3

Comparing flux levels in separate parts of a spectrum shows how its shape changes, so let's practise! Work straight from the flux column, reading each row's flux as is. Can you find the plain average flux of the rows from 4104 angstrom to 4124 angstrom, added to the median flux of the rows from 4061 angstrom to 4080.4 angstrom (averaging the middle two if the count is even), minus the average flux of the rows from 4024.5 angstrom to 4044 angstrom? 19.1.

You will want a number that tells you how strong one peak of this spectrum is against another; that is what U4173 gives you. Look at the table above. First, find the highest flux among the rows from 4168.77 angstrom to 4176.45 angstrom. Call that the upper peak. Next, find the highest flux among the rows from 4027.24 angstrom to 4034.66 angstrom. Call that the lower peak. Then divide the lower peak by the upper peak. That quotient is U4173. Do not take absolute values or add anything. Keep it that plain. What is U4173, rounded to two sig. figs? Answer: 0.99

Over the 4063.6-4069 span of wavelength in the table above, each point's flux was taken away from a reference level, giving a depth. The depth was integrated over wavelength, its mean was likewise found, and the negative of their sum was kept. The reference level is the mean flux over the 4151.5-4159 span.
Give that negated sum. -3.7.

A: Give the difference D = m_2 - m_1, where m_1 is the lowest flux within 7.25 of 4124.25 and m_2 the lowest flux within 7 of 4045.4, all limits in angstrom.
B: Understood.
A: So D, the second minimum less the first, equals 1.3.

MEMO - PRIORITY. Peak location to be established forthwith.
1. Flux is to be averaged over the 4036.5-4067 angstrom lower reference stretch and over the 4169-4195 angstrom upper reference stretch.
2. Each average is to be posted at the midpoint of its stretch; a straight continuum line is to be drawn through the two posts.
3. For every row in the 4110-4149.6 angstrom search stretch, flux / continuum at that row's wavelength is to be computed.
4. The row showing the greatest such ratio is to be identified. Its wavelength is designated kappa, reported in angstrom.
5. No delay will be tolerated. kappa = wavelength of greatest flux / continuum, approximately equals 4125.32 angstrom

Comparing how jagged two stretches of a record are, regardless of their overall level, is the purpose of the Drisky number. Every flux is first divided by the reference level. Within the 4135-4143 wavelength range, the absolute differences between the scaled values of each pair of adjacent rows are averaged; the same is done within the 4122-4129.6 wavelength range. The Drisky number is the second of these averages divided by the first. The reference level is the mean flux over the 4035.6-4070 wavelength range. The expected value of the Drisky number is 1.3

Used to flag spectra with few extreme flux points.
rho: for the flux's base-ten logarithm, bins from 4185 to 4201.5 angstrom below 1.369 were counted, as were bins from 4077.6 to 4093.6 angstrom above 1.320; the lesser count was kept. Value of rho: 12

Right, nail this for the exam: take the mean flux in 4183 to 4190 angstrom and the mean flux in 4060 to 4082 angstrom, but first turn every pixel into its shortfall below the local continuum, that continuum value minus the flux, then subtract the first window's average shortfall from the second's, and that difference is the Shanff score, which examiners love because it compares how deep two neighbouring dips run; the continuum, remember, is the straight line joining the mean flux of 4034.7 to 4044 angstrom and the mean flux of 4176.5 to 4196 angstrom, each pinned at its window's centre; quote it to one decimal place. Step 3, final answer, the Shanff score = 0.3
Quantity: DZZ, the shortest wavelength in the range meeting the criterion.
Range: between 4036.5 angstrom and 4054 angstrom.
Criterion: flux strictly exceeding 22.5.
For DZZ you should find 4036.99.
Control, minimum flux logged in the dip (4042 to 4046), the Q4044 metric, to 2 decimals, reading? 18.73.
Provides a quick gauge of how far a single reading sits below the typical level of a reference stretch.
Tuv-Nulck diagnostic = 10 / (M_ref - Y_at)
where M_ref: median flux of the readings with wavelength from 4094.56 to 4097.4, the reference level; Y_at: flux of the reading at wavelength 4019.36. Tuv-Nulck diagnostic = -2.7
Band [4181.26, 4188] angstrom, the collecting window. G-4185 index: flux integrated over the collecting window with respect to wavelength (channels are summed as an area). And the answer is 160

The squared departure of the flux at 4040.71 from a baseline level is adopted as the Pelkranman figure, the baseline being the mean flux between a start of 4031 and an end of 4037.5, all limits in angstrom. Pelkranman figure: 19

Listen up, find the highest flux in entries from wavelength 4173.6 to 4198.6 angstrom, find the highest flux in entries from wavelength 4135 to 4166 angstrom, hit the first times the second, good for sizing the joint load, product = 763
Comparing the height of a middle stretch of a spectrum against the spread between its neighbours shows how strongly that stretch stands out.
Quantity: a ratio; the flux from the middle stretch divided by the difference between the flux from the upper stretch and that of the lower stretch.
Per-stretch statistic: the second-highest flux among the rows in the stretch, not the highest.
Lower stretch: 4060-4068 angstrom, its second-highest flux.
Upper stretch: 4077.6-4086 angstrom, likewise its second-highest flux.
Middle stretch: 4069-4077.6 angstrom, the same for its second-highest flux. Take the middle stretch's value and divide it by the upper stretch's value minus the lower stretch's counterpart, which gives -45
